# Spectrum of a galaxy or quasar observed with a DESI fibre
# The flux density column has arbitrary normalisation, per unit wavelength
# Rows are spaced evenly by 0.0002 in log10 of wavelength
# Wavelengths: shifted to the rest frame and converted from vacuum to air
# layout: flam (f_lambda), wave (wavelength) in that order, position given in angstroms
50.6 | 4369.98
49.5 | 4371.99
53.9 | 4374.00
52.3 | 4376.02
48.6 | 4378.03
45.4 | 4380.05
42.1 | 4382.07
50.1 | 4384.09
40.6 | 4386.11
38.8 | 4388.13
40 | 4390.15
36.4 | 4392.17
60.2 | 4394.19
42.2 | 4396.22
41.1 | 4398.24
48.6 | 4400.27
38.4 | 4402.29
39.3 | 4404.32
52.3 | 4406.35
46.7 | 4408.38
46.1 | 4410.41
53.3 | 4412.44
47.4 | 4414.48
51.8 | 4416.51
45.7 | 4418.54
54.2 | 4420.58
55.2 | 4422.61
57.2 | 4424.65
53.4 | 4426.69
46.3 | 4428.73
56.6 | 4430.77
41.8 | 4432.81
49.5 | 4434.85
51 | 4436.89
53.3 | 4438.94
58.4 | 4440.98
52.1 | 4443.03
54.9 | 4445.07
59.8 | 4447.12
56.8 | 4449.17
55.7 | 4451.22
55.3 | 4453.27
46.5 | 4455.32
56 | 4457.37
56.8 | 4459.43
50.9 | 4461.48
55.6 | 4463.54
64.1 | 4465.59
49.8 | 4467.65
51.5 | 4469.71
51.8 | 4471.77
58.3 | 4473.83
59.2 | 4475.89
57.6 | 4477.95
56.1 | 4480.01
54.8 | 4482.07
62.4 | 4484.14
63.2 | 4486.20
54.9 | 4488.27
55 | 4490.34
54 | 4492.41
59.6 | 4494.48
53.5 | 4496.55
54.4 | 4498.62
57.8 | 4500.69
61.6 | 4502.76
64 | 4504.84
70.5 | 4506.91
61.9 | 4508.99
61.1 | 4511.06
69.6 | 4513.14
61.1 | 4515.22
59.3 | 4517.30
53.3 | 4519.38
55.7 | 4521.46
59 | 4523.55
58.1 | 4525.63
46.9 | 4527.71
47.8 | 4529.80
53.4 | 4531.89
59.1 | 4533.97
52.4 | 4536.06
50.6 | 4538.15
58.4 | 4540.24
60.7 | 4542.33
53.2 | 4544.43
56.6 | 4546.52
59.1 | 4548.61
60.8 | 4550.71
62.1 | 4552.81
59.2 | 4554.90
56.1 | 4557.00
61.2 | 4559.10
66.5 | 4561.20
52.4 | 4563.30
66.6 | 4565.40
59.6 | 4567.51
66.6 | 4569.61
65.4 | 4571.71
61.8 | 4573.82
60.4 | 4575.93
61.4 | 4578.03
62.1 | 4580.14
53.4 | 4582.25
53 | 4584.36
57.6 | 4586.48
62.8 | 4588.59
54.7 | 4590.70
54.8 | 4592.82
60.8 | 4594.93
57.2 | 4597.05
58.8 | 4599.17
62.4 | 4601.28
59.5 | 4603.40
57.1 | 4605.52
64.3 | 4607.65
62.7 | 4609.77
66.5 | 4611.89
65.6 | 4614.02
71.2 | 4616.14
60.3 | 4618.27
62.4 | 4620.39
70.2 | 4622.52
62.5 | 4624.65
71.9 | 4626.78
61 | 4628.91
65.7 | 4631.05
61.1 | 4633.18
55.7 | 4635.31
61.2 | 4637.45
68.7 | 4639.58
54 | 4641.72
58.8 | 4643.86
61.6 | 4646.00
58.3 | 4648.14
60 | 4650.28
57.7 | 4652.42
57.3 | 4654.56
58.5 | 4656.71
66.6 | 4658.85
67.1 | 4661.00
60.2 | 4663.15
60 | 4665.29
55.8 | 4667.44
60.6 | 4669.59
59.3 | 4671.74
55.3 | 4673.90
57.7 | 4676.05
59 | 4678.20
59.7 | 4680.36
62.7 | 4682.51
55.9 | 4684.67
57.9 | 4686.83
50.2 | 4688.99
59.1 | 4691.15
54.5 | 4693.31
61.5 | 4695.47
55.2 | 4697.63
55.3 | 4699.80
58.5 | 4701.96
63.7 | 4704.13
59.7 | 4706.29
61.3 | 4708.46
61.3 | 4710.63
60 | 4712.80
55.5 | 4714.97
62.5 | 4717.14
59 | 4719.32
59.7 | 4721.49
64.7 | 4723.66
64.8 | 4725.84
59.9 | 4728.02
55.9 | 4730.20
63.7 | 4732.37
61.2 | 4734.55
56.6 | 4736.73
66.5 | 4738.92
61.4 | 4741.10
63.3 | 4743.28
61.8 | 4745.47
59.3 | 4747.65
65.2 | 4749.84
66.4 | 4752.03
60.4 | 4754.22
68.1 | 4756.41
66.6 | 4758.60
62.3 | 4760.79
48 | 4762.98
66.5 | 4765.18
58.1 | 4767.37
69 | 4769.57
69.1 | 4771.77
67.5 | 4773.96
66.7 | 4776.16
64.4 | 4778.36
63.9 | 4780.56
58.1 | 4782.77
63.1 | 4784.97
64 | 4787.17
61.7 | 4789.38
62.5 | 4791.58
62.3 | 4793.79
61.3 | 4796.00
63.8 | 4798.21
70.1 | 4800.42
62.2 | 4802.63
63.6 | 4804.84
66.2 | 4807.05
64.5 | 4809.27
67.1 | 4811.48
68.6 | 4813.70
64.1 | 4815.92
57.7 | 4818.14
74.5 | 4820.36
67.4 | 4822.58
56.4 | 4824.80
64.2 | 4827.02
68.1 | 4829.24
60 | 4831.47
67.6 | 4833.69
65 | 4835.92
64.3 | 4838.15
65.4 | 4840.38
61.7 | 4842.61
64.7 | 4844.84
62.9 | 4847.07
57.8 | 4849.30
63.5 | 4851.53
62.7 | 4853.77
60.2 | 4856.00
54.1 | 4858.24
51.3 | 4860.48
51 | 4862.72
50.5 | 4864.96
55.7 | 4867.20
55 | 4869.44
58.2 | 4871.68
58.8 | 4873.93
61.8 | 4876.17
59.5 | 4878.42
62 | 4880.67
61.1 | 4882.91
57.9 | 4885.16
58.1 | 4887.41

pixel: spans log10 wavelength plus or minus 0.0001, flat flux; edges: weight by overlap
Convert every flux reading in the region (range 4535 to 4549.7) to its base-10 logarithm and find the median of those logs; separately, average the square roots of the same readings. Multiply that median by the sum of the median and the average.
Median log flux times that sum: 16.2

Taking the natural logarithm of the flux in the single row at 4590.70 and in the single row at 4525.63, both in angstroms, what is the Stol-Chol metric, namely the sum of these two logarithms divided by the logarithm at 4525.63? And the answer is 1.99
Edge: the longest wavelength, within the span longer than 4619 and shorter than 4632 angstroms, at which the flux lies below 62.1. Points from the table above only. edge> 4628.91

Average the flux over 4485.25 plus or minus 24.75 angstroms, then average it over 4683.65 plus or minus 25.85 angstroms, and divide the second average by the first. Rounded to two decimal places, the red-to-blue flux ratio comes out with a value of 1.02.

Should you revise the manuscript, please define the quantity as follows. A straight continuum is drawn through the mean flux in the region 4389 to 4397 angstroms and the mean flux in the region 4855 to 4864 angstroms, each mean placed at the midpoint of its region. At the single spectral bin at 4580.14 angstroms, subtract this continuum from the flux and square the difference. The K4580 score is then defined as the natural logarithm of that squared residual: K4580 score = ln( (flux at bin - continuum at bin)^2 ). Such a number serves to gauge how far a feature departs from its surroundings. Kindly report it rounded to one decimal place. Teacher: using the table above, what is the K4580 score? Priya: 5.2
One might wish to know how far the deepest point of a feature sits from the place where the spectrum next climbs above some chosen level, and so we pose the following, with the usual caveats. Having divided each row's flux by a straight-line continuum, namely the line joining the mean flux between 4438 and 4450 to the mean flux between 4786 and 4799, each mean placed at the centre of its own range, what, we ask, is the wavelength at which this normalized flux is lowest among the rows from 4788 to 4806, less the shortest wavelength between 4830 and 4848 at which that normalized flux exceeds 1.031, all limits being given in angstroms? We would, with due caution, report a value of -37.7 angstroms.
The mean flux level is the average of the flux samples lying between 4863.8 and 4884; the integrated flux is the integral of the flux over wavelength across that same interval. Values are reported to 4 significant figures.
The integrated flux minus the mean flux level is 1115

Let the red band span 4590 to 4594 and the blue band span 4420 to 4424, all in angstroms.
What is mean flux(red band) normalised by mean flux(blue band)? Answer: 1.00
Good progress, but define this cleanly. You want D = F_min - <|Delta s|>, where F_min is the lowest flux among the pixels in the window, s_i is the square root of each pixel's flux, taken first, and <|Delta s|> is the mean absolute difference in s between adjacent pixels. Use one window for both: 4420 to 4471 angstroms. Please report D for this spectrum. 41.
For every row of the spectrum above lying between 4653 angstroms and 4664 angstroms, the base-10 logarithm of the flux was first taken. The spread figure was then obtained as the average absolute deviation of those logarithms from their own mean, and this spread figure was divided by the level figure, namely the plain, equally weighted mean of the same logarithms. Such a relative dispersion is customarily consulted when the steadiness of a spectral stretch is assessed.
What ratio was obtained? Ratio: 0.0152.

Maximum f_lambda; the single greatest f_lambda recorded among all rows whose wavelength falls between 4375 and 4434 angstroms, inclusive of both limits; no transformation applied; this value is 60.2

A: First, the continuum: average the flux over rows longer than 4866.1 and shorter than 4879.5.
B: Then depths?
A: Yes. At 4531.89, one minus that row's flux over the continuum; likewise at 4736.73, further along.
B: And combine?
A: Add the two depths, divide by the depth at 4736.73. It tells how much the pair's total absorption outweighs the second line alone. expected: 4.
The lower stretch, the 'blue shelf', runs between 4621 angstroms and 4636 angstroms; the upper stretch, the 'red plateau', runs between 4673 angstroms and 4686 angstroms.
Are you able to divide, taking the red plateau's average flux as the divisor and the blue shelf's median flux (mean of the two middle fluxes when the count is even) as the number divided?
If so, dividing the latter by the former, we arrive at 1.07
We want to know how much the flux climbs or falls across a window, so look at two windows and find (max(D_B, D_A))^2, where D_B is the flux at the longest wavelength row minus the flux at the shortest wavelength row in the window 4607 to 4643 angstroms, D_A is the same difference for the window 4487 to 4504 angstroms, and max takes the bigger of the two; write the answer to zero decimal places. 45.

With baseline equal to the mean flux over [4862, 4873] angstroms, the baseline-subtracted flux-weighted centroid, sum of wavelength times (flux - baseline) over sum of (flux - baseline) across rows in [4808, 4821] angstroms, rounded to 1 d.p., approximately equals 4815.1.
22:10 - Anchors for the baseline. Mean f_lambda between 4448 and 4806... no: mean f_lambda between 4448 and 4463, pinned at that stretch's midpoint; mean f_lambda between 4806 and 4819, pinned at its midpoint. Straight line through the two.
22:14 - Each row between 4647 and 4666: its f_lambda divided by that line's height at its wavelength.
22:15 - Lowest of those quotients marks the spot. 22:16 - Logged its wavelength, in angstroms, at 4654.56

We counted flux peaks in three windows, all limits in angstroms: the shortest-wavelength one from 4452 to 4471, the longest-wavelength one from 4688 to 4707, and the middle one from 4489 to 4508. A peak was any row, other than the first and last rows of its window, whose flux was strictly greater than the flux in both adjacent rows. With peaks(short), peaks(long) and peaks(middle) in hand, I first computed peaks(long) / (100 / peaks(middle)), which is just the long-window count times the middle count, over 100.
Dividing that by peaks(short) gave 0.015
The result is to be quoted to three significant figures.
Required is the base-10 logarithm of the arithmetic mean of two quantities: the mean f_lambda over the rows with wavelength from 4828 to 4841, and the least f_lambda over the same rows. 1.80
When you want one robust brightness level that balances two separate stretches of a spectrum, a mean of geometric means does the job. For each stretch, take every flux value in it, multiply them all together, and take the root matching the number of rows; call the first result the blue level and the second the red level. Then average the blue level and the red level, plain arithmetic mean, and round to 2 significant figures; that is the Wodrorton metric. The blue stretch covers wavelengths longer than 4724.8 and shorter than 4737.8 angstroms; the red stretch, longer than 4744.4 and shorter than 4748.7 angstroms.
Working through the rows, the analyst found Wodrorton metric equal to 60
